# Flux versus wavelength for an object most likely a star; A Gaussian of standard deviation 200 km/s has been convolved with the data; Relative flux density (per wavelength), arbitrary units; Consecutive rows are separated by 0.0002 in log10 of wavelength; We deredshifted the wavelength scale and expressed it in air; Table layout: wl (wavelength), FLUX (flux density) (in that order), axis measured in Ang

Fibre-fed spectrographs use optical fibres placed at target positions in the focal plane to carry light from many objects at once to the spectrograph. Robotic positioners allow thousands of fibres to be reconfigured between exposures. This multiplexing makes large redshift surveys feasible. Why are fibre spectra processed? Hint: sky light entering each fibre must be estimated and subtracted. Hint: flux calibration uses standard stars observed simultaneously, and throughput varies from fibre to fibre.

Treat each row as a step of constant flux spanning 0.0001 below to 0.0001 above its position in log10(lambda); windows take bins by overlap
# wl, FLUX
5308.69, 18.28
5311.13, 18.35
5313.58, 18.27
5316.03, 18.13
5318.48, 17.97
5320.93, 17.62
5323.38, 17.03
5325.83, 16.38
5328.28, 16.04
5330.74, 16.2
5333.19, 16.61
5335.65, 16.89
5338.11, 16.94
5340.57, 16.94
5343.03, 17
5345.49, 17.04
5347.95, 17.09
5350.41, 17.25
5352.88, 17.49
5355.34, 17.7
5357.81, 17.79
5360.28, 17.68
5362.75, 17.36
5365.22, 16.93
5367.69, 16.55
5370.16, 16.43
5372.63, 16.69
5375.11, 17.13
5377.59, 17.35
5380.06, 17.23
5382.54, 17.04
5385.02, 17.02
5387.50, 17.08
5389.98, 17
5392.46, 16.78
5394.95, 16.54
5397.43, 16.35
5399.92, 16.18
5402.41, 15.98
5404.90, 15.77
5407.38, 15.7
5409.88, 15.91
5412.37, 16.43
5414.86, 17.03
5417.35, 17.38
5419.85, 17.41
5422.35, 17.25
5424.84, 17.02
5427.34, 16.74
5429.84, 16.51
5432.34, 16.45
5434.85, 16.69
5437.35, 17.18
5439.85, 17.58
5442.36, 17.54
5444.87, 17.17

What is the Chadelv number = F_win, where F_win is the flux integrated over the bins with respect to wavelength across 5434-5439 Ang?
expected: 85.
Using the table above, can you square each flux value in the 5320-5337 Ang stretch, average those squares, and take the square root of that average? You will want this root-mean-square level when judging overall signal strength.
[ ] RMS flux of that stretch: 16.7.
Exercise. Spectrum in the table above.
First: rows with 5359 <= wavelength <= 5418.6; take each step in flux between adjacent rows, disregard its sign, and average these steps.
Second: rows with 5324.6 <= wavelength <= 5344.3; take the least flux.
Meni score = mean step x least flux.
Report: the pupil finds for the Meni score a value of 3.9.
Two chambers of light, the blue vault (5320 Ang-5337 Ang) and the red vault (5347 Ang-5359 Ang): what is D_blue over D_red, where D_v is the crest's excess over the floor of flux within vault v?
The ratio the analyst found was 2.3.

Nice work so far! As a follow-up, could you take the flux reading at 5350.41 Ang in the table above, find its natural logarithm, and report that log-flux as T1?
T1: 2.85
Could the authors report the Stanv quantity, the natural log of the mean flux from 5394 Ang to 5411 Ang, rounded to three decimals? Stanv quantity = 2.776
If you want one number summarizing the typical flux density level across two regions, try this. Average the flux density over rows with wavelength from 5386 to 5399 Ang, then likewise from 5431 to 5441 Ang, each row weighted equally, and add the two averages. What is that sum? 33.7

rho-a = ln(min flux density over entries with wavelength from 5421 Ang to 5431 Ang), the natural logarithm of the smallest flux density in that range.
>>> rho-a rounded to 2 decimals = 2.80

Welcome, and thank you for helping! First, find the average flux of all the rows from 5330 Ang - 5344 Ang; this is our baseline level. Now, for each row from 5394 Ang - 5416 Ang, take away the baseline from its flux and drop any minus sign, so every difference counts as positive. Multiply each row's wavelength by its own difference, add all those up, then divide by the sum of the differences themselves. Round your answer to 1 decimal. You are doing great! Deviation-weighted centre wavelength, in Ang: 5405.2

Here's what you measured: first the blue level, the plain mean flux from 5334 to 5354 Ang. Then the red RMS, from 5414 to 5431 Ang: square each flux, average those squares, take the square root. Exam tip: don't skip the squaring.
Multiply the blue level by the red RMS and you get 291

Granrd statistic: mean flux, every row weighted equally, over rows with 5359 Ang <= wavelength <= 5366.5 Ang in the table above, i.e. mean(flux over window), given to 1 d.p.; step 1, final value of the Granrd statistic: 17.3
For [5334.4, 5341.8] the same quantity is 16.9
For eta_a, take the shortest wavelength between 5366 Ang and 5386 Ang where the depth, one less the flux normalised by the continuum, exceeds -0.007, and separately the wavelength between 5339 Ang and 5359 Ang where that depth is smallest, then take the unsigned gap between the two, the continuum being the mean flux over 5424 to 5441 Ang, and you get 9.9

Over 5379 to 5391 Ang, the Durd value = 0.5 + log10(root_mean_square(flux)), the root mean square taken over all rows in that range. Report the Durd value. 1.73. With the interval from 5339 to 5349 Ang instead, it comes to 1.73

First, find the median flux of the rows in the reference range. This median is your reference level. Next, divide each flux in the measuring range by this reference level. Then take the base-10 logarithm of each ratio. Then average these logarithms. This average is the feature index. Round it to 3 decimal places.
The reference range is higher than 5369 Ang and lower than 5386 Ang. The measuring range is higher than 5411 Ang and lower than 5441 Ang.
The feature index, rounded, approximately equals -0.002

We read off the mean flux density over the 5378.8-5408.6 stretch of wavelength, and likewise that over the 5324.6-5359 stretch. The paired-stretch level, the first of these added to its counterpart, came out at 33.5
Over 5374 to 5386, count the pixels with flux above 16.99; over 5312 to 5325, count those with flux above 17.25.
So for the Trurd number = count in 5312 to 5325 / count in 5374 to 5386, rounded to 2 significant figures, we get 0.80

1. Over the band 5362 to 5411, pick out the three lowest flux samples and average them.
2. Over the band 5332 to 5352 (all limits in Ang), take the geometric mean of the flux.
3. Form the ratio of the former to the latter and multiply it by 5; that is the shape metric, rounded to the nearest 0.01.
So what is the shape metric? 4.65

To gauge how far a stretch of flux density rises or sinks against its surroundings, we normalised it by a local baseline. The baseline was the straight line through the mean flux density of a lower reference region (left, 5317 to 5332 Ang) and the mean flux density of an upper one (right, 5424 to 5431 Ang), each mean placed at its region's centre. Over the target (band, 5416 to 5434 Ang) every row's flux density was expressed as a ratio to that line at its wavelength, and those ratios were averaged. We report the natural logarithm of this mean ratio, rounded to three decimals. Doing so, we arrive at 0.012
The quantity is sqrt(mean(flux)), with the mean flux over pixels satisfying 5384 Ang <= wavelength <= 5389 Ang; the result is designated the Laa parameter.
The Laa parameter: 4.13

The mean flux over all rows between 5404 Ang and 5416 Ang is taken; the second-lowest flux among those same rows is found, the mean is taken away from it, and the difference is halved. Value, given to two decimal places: -0.20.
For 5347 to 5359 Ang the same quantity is -0.11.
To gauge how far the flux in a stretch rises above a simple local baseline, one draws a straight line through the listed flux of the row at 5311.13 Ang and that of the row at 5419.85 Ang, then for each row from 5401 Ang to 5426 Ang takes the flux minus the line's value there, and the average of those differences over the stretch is -0.88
